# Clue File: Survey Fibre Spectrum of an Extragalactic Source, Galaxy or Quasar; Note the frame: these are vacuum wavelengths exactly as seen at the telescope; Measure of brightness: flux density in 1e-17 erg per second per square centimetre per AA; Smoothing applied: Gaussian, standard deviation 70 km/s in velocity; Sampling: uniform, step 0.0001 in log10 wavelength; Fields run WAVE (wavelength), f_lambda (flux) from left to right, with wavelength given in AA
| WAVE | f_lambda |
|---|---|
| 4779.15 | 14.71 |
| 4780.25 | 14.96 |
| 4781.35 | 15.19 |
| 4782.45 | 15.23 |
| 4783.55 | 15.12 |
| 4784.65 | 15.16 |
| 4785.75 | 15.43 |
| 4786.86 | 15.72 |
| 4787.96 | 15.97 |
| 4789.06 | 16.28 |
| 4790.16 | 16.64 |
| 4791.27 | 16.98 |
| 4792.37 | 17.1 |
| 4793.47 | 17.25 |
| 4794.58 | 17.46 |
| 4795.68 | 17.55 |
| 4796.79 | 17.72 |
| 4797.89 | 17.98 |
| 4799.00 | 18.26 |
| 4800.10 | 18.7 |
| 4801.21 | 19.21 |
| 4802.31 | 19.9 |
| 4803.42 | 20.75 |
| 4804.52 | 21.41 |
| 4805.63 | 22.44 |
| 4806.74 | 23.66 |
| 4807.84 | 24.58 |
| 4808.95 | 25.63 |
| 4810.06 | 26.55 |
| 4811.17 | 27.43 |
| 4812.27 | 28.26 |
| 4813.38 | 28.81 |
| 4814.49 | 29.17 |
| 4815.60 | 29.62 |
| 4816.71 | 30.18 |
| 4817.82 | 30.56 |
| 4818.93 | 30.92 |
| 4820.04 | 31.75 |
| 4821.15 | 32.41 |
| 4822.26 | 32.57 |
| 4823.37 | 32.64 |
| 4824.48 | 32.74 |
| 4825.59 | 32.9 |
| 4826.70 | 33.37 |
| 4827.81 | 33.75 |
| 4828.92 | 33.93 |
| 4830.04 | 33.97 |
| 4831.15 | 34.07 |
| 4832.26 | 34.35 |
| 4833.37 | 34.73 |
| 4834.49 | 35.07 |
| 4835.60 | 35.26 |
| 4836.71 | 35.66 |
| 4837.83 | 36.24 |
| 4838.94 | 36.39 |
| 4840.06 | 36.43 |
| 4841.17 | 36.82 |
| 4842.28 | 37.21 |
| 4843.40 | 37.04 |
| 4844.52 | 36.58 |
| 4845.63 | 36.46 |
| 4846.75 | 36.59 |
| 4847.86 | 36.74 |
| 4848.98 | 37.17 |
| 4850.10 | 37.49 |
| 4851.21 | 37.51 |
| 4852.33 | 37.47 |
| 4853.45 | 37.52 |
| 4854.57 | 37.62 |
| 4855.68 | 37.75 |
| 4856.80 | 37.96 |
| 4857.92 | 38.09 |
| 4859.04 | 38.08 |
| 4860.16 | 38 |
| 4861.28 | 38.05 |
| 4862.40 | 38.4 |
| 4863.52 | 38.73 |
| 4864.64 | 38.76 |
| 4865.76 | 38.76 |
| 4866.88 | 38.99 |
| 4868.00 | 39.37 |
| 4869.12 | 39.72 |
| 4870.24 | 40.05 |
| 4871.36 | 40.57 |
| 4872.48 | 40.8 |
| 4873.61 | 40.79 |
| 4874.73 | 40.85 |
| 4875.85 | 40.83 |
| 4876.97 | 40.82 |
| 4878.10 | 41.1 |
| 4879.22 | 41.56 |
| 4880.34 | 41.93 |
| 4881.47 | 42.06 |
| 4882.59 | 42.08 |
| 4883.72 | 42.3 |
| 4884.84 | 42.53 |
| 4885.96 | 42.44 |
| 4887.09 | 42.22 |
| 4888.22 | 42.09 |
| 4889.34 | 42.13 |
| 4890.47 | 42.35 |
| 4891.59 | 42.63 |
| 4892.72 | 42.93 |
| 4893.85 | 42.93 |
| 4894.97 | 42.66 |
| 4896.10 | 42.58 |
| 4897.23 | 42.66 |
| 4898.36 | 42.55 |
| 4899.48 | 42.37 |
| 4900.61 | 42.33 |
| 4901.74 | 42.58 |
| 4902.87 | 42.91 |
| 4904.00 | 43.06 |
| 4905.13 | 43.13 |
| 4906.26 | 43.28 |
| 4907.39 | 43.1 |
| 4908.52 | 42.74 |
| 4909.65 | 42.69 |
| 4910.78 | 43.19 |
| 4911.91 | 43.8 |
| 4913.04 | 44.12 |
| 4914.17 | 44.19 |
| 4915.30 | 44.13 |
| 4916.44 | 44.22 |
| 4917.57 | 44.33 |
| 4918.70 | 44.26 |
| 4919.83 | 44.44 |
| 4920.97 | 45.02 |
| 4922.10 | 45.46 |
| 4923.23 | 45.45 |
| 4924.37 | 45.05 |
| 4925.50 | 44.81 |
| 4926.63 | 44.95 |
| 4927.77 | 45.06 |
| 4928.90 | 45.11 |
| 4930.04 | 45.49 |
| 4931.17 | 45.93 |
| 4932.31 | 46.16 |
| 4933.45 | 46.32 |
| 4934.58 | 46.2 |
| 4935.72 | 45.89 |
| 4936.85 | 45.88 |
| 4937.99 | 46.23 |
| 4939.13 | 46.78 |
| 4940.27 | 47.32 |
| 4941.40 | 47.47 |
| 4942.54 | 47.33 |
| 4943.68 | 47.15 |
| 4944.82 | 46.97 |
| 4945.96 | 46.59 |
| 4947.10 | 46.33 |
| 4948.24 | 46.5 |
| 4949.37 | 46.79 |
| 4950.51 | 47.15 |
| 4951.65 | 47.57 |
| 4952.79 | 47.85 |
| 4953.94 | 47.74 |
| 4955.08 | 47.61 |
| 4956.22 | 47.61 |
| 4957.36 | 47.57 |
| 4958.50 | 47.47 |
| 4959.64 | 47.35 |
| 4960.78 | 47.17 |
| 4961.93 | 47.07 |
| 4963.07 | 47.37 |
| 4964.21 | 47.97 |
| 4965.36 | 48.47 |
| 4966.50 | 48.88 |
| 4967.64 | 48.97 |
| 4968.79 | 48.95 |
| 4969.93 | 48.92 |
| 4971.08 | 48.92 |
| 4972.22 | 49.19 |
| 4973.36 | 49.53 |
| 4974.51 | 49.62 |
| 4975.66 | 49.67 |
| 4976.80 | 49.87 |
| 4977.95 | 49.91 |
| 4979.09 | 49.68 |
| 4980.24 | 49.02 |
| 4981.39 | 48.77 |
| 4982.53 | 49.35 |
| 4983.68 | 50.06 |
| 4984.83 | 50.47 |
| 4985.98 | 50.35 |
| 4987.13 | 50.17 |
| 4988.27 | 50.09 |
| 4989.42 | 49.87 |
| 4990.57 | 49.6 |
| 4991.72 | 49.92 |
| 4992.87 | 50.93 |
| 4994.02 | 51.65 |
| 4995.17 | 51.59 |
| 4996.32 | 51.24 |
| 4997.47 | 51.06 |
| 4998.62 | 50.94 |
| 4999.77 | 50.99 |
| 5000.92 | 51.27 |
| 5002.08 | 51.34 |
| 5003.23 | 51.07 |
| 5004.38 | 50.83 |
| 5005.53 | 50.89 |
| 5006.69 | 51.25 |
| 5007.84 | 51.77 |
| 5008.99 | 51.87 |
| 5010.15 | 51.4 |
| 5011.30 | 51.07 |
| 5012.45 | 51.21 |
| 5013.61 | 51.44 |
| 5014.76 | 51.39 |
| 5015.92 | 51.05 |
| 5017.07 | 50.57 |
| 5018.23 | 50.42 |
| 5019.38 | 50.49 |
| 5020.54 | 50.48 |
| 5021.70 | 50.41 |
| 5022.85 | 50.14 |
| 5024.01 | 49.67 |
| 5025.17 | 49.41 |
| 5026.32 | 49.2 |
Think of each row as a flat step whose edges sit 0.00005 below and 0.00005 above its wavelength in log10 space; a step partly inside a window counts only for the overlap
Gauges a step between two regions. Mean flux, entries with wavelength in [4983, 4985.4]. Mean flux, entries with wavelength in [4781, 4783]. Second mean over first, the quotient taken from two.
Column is 1.70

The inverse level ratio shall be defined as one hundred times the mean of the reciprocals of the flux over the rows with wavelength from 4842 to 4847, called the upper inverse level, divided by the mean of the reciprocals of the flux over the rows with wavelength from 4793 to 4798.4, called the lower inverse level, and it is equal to 48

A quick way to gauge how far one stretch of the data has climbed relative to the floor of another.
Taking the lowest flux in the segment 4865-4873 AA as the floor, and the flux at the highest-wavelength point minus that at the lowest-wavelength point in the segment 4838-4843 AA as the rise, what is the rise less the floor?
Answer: -38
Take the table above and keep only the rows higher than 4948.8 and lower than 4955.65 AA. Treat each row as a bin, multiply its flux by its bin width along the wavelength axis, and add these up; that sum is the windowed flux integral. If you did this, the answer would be 325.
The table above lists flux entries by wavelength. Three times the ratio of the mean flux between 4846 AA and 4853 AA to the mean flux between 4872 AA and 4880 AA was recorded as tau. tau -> 2.72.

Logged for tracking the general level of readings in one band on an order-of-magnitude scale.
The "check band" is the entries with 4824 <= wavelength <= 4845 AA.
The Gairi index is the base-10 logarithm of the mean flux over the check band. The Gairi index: 1.55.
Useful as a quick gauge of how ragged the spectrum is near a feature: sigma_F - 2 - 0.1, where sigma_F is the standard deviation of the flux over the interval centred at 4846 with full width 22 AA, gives -1.4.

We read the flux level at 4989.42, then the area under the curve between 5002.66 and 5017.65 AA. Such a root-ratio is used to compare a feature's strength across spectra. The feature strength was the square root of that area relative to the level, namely 3.92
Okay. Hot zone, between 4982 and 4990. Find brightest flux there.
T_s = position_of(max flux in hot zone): 4984.83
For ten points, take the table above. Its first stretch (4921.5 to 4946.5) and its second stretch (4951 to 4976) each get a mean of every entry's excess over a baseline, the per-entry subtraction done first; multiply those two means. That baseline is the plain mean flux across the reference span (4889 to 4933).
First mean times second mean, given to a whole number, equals 10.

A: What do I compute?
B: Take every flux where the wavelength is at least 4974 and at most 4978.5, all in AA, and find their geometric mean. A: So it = 49.8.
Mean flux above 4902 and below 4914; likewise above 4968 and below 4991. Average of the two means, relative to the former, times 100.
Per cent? 107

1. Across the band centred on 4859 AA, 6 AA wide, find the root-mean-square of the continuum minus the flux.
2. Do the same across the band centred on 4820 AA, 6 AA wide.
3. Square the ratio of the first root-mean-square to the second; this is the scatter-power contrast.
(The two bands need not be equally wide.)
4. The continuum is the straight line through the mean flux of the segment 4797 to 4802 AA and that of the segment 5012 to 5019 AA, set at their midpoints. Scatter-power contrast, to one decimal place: 1.1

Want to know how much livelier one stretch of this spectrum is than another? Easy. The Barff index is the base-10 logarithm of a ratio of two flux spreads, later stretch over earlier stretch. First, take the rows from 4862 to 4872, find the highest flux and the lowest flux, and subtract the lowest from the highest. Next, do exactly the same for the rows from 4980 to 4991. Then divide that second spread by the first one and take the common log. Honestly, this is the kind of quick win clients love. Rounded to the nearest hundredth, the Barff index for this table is -0.11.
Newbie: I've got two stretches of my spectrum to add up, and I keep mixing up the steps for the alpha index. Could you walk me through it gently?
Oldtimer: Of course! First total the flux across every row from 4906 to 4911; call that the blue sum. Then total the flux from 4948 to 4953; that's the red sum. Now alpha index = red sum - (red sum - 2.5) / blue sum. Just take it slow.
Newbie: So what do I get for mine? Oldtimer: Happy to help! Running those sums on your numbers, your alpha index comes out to 235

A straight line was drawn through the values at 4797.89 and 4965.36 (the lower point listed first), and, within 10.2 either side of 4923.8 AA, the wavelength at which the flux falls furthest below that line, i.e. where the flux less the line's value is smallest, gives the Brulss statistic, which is 4928.90 AA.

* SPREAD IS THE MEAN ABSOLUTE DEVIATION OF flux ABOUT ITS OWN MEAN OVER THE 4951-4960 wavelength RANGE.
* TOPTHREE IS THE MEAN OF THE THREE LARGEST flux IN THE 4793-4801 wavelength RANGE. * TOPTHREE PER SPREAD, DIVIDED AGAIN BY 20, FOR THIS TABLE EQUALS 8.6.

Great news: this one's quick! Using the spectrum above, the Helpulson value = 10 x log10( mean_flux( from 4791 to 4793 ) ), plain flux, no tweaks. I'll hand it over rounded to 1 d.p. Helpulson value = 12.3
